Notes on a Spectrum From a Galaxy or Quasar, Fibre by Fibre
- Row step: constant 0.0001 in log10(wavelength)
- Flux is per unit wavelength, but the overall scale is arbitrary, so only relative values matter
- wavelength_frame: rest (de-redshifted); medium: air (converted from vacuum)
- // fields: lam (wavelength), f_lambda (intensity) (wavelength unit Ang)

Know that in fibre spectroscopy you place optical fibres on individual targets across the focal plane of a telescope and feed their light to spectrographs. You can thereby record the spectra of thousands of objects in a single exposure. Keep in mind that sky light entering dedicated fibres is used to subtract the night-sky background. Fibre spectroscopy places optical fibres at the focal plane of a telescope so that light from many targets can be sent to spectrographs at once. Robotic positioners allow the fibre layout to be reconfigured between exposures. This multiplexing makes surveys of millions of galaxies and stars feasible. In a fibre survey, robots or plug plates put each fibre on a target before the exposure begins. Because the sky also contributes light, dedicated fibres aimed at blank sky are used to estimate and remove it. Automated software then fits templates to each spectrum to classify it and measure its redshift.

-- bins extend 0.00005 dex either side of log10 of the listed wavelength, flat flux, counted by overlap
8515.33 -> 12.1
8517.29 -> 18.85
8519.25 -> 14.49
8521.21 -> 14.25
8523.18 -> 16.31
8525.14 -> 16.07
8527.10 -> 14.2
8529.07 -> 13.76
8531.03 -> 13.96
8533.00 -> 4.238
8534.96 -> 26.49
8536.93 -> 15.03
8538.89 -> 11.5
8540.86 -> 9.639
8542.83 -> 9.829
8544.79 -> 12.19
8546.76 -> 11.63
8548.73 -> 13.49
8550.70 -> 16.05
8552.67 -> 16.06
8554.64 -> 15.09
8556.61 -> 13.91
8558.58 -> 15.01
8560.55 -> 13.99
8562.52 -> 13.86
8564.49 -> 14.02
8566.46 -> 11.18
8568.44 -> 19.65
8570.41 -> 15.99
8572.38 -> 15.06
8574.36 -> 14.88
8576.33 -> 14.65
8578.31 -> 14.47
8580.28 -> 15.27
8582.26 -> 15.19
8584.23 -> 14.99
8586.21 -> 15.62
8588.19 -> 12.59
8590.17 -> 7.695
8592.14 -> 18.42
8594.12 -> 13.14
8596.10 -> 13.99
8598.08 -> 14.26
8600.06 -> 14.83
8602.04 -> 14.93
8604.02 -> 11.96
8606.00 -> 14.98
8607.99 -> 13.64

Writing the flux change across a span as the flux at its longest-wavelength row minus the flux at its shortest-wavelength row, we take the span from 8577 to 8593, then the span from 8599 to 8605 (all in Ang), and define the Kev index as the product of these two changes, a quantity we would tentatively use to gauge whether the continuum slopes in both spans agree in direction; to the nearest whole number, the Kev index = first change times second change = -11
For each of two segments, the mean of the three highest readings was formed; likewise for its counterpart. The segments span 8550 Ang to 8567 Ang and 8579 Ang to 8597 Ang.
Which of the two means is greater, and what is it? 16.4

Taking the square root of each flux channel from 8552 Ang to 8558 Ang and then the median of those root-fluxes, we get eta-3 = 3.88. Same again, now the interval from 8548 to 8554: 4.01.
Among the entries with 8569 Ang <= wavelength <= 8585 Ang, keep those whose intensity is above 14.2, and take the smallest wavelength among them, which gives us 8570.41 Ang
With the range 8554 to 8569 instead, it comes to 8554.64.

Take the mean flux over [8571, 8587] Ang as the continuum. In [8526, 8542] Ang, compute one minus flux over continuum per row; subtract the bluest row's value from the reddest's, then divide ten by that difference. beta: 33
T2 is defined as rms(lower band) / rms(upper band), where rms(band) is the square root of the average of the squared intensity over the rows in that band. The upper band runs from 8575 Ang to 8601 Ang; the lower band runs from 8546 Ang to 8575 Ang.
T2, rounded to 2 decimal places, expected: 1.02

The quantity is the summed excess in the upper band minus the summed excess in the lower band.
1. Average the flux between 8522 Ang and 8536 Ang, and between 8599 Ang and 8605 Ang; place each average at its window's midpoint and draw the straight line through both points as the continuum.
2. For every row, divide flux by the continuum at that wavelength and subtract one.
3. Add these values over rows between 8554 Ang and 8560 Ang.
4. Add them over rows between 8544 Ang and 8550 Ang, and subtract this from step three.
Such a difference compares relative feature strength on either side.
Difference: 0.5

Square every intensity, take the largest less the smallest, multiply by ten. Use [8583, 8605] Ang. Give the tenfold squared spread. 2801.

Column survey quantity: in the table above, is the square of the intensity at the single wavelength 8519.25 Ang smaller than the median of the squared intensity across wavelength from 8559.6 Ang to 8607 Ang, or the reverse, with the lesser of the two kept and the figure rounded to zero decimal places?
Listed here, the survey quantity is 210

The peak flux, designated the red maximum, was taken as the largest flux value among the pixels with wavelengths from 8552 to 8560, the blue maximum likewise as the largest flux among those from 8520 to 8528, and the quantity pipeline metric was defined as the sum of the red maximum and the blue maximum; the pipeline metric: 32.4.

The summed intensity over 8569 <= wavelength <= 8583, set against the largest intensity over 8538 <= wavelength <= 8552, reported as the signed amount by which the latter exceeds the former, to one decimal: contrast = -89.5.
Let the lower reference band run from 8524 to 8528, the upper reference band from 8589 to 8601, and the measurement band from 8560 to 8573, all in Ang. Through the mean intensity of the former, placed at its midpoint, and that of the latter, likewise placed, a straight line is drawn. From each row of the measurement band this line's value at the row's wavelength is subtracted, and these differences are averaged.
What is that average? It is 0.5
